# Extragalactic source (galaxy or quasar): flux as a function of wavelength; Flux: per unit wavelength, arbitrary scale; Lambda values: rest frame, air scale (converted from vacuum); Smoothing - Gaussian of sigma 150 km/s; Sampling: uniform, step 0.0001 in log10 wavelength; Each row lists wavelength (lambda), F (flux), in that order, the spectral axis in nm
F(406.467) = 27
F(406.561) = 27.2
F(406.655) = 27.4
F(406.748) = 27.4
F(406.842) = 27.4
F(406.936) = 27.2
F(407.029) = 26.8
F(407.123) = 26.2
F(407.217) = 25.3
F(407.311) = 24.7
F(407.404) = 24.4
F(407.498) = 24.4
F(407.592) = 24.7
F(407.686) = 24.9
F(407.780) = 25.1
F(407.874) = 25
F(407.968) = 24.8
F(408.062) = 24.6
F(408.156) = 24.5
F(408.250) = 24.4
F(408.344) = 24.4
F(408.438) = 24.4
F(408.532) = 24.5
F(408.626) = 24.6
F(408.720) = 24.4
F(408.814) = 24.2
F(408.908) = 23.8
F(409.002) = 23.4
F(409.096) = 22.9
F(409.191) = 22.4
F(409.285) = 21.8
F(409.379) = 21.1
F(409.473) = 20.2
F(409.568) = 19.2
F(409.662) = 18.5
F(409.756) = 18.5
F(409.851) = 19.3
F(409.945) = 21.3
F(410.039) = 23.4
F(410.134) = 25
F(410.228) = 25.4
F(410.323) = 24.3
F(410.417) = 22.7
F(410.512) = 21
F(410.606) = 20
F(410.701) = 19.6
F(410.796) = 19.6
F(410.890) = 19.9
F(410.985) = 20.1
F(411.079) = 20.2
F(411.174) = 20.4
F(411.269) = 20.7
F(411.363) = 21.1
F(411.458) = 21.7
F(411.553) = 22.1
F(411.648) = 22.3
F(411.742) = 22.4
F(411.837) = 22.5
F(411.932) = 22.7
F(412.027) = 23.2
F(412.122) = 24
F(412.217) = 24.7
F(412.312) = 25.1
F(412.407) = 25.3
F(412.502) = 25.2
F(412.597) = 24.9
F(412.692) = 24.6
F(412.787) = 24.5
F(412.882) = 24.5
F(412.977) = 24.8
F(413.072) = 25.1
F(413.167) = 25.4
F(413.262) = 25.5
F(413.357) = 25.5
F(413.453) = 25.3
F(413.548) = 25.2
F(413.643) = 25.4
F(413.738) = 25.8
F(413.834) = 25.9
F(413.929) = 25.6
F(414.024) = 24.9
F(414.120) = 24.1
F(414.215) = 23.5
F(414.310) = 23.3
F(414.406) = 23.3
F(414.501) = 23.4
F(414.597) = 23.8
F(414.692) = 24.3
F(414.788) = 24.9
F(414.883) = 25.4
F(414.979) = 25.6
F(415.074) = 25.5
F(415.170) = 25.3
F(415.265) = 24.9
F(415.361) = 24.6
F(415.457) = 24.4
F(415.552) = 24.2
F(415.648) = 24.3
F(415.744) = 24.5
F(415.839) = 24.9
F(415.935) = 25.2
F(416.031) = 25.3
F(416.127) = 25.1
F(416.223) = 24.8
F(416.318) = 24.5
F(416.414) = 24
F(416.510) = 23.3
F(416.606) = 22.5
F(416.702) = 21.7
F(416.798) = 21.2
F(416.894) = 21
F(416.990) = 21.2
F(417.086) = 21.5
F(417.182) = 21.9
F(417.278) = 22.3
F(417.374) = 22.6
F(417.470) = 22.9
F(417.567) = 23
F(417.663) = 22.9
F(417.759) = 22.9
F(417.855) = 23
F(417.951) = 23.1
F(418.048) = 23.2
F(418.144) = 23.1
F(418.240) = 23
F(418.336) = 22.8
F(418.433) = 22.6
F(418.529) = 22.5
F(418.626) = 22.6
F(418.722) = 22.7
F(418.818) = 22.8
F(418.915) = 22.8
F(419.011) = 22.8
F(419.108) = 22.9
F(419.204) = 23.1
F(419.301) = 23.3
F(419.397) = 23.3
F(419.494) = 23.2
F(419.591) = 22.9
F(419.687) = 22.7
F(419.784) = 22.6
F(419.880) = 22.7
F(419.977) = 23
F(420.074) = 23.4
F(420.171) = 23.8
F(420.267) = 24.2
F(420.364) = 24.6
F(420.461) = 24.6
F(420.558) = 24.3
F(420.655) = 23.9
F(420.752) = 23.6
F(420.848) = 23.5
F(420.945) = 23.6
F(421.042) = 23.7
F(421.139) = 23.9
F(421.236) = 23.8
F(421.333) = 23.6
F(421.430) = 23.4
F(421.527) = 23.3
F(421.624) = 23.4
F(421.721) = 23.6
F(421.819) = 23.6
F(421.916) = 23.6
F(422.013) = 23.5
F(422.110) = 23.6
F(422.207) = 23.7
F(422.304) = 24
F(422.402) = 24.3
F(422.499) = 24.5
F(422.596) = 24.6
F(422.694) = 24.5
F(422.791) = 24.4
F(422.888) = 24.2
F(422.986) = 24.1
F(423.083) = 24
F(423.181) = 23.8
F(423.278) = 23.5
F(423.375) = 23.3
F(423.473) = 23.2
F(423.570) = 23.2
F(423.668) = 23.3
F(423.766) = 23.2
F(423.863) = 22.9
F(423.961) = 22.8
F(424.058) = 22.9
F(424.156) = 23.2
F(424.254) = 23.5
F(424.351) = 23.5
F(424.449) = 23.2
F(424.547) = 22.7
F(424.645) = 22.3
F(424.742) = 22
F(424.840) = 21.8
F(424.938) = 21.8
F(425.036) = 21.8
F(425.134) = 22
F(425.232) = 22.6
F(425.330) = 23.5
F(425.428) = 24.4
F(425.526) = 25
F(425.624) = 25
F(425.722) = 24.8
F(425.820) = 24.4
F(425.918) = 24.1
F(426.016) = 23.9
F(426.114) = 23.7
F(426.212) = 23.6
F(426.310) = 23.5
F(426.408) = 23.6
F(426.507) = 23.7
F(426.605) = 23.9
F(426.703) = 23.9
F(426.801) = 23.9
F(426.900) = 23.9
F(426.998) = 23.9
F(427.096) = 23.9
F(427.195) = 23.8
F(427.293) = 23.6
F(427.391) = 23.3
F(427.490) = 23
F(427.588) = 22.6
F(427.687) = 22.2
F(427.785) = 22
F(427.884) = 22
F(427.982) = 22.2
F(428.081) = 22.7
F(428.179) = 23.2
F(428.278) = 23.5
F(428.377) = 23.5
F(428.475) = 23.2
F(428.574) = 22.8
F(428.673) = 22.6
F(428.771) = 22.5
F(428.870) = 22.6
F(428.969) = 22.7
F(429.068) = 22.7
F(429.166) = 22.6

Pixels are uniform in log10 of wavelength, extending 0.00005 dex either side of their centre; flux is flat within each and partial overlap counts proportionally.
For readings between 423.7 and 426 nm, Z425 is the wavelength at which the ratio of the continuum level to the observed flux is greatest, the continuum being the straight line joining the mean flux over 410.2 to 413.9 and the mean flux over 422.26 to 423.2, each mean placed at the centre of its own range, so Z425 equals 425.036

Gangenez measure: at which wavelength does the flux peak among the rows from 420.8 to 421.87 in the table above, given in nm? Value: 421.139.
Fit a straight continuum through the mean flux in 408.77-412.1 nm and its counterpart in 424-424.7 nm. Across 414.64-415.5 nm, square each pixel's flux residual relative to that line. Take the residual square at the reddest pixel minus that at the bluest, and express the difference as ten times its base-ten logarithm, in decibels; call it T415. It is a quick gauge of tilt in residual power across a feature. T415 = -10.0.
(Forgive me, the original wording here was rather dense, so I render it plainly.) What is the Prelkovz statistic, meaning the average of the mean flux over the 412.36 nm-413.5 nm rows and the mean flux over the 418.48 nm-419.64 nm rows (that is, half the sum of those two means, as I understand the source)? 24.0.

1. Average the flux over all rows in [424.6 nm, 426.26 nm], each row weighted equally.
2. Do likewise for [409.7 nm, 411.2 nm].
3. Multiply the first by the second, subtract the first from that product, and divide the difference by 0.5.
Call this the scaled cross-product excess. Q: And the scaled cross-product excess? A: 947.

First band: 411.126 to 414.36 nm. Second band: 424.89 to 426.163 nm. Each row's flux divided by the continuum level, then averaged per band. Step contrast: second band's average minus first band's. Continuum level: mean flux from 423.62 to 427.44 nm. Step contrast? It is -0.018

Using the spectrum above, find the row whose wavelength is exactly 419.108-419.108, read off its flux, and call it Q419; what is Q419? 22.9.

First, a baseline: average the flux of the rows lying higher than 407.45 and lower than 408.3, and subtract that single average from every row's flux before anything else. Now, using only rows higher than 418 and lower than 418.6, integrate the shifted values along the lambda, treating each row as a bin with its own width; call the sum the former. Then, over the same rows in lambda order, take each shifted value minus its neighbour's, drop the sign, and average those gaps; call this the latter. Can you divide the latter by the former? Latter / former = -0.13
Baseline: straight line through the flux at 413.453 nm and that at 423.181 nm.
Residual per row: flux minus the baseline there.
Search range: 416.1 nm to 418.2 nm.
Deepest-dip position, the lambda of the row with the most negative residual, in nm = 416.894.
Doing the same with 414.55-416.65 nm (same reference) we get 416.606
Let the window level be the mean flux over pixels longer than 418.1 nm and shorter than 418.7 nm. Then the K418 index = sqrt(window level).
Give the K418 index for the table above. 4.77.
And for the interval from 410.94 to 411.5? 4.55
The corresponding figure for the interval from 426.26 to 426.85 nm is 4.87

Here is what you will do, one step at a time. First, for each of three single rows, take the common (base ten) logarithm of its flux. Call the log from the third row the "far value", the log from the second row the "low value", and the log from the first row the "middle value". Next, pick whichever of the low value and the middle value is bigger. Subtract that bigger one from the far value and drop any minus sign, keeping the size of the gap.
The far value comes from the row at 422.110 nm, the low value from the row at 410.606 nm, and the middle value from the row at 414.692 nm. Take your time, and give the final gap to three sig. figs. 0.0127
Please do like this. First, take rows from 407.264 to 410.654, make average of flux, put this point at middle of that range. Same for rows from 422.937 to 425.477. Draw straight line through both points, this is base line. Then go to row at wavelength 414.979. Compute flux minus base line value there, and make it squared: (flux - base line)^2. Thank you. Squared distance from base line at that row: 6.4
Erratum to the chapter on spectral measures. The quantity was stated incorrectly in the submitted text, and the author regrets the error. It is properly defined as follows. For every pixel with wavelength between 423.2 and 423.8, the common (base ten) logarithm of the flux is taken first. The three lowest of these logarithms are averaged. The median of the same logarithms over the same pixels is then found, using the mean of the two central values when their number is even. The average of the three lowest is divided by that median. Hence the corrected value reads 0.999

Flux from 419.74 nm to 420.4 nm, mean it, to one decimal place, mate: 23.5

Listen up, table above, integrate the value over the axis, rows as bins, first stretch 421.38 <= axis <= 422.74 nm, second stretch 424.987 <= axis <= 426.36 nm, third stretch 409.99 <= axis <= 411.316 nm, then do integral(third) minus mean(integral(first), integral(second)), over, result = -3.9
